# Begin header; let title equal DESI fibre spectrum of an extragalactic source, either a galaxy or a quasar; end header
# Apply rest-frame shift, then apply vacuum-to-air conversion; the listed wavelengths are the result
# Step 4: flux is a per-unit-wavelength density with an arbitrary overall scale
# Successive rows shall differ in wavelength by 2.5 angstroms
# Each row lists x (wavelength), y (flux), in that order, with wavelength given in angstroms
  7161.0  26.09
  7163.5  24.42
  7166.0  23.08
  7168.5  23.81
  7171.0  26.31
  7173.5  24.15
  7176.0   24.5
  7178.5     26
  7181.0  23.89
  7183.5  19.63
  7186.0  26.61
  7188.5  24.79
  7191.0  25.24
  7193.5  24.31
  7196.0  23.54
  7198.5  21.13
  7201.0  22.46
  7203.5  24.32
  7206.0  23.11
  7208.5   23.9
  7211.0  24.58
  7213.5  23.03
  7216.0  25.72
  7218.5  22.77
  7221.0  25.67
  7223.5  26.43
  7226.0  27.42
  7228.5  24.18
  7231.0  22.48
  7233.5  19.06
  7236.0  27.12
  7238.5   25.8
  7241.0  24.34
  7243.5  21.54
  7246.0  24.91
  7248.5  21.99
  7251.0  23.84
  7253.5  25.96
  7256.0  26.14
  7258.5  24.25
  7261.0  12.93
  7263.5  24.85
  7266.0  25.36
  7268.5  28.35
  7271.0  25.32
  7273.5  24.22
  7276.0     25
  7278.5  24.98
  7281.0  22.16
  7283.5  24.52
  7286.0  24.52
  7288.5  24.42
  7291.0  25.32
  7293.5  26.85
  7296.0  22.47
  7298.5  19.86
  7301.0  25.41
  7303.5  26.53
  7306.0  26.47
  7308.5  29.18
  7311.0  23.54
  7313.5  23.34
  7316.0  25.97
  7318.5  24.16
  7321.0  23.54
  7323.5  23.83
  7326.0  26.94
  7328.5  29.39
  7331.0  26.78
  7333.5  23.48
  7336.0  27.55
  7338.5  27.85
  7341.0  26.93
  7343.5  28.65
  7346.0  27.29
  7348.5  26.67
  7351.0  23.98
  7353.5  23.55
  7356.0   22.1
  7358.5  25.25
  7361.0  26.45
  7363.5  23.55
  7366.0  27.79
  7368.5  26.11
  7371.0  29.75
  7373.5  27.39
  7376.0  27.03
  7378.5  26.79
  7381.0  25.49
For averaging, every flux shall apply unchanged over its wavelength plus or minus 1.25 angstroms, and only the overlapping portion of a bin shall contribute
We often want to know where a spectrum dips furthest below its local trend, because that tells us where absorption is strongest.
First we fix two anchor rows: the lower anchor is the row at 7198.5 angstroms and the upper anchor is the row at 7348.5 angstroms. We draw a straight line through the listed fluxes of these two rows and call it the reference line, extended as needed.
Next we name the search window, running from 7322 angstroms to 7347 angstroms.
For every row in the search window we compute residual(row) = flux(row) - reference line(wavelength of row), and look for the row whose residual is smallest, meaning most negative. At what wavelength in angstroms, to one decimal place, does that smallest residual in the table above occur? 7333.5 angstroms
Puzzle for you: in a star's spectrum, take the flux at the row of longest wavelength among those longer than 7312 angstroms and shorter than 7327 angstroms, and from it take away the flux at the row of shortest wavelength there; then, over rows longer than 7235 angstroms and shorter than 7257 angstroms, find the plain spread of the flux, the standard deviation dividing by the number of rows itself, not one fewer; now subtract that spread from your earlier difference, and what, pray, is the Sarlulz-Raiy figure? 1.8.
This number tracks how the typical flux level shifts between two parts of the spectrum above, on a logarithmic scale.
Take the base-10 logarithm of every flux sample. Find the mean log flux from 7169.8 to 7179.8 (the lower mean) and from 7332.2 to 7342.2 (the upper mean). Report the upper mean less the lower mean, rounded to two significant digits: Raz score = 0.020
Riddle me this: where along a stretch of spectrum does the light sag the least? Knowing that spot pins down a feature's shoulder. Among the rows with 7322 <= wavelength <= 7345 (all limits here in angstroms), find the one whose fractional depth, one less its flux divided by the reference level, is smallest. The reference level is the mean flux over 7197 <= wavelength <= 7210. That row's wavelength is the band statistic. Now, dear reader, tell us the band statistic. 7328.5 angstroms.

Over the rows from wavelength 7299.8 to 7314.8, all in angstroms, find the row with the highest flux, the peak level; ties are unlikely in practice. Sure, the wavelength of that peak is 7308.5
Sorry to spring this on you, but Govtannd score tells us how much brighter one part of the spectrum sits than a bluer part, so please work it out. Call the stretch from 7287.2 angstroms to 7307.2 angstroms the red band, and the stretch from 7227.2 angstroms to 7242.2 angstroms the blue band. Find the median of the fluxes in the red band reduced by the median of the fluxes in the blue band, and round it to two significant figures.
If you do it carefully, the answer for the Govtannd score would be 1.1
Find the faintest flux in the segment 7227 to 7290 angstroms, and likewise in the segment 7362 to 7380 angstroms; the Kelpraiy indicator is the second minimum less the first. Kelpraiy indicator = 11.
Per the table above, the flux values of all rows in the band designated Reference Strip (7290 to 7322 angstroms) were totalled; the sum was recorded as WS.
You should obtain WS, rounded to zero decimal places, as 323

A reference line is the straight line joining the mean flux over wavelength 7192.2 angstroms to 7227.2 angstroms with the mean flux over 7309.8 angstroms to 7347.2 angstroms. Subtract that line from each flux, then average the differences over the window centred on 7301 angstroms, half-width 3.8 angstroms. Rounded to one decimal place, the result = -1.6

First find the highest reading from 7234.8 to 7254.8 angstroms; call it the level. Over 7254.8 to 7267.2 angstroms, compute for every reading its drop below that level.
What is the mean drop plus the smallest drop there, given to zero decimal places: 5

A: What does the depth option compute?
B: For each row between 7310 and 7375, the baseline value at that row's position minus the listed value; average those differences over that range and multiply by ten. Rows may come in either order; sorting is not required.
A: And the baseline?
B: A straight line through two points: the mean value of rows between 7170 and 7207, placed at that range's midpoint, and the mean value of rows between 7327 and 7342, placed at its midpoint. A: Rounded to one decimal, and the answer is 13.1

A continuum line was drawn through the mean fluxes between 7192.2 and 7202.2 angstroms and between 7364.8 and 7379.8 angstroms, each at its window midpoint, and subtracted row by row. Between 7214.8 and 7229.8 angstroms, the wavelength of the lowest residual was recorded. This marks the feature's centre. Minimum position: 7218.5 angstroms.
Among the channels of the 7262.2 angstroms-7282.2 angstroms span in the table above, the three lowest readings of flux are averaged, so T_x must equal 23.7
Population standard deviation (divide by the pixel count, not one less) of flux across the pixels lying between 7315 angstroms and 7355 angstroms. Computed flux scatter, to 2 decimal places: 1.93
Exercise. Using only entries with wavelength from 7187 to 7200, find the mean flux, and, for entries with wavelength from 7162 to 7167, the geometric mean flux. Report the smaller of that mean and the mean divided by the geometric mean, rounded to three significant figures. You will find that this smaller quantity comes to 1.00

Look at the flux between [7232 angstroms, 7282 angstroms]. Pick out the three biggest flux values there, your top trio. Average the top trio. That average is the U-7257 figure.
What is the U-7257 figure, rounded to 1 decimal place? 27.2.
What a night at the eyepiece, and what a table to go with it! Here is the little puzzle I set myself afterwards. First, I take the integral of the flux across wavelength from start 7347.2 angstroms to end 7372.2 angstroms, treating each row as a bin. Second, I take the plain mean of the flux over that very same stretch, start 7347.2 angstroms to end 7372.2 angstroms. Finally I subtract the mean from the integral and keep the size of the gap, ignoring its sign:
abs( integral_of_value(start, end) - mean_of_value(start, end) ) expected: 612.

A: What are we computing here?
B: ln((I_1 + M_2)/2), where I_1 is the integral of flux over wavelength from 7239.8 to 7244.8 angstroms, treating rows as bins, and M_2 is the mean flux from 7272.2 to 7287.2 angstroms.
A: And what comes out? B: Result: 4.24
